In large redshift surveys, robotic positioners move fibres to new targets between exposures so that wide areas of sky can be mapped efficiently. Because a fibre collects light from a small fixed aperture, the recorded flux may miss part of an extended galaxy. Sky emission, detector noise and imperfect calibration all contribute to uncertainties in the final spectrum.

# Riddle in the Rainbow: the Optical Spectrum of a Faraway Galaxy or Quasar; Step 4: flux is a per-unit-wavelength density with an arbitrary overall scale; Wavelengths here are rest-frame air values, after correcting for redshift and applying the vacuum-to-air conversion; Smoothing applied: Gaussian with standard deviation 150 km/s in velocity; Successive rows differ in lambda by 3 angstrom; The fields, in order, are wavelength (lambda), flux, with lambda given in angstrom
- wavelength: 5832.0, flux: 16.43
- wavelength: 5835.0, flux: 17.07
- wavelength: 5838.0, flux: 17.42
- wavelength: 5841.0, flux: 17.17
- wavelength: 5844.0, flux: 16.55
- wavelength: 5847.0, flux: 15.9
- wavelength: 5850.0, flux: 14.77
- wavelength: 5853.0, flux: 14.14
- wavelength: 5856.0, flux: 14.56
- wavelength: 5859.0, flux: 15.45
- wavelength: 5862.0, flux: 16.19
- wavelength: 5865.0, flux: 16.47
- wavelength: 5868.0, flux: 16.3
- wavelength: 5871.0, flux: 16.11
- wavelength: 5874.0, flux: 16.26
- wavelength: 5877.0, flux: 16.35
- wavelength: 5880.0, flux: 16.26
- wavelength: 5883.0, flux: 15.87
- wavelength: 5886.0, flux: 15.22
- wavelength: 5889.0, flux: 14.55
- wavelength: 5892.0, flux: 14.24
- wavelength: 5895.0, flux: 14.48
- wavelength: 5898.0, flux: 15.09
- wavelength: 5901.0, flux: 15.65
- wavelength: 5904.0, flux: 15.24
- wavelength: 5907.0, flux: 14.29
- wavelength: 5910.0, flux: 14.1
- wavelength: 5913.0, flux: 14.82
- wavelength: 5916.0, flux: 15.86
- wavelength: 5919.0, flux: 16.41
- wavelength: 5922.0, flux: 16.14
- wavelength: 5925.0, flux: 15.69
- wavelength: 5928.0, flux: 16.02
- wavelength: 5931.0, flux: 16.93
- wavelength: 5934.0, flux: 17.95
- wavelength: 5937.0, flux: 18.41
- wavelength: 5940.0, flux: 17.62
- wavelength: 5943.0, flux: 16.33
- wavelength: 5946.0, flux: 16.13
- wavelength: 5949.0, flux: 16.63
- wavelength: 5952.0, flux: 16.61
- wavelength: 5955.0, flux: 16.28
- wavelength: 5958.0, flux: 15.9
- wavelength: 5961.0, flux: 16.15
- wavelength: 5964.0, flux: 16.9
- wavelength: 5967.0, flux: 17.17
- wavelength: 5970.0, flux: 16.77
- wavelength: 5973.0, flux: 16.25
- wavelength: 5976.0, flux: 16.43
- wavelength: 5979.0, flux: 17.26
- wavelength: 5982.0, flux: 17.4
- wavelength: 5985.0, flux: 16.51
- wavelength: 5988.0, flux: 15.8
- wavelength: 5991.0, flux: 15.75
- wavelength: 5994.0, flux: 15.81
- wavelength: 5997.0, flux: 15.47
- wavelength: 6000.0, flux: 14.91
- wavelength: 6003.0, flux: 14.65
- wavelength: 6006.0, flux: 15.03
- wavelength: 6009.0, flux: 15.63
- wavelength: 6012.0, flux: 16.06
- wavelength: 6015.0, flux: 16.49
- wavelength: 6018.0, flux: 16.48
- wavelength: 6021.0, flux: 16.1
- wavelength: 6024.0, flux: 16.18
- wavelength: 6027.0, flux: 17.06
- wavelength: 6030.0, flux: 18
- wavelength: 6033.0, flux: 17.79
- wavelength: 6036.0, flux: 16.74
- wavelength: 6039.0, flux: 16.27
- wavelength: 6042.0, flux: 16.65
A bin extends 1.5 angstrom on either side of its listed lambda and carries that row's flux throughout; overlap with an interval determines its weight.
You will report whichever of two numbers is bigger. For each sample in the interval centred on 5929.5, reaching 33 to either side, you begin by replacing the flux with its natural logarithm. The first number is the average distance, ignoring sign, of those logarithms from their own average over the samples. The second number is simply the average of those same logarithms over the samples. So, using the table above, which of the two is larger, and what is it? 2.78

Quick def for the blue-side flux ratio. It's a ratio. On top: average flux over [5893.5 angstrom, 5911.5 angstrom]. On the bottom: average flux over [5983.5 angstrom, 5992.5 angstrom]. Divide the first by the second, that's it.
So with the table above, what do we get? 0.92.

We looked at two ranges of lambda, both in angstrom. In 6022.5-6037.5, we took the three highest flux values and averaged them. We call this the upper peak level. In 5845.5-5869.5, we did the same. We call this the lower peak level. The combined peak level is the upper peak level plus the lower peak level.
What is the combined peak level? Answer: 33.9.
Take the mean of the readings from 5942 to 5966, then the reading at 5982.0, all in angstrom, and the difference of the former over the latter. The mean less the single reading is -1.0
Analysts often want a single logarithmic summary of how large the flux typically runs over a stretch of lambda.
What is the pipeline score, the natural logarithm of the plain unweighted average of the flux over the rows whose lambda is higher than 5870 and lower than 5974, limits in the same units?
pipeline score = 2.77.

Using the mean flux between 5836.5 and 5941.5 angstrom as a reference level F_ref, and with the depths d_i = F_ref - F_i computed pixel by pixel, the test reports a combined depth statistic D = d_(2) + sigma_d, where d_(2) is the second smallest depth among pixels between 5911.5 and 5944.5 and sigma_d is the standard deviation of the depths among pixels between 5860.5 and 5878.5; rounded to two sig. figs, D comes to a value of -2.0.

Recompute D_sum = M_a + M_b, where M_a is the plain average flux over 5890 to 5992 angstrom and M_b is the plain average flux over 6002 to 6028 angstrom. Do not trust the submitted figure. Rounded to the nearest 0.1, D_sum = 32.1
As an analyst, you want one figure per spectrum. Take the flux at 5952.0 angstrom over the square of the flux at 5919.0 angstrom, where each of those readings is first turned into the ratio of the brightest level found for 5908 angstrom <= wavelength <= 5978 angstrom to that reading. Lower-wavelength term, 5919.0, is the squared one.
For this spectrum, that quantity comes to 0.88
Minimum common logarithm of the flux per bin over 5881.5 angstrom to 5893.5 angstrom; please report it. 1.15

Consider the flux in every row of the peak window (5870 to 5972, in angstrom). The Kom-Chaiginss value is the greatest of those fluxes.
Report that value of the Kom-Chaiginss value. 18.41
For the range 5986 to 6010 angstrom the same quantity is 15.81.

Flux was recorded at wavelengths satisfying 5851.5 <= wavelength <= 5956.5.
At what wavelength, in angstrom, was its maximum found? 5937.0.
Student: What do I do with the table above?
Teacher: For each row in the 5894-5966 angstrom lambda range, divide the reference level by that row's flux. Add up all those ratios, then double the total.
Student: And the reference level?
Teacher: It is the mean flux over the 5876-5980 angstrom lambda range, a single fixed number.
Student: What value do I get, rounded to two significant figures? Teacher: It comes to 48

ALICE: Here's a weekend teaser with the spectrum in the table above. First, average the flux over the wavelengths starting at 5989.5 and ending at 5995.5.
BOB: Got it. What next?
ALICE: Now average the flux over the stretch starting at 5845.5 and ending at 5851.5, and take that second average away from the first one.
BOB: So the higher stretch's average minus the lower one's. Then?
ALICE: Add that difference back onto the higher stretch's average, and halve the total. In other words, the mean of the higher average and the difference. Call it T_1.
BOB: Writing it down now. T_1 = 8.1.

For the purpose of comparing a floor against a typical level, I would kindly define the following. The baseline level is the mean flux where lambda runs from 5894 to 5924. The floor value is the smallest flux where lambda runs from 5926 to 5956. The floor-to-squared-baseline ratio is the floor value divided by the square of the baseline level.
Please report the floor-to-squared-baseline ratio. 0.069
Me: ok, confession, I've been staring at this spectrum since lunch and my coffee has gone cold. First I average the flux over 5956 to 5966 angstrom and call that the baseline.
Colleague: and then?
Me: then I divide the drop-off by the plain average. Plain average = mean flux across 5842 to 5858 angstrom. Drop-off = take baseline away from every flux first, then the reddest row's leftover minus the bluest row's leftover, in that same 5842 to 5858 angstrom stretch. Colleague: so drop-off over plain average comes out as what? -0.13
